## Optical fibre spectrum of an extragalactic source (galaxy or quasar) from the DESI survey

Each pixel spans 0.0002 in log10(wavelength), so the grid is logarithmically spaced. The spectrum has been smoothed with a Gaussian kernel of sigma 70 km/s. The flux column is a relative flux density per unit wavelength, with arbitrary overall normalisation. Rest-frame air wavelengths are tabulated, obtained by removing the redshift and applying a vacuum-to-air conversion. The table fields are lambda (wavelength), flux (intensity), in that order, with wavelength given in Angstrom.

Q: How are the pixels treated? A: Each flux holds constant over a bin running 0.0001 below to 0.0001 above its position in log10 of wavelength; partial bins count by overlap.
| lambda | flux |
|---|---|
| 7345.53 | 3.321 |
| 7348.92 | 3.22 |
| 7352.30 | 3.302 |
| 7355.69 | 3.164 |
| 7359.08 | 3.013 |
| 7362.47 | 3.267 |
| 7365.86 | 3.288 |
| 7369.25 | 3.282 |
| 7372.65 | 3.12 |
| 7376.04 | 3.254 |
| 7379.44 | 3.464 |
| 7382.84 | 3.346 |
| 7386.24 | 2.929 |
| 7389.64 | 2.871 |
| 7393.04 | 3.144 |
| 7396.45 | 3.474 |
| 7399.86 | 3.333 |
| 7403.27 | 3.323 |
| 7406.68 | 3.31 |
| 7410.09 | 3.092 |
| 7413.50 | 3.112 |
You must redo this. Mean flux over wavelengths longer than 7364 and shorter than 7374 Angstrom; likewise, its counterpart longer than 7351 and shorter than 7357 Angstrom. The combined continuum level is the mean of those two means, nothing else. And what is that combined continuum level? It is 3.23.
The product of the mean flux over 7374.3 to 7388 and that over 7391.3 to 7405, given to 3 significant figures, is 10.8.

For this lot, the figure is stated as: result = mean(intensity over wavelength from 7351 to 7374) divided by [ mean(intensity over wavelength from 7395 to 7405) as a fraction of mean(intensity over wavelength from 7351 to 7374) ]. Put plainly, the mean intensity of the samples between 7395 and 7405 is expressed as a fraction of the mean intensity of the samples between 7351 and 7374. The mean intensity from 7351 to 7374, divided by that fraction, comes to 3.04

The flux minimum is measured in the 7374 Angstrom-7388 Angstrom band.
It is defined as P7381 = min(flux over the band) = 2.929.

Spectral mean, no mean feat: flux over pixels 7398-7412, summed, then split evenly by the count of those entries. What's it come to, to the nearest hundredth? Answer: 3.26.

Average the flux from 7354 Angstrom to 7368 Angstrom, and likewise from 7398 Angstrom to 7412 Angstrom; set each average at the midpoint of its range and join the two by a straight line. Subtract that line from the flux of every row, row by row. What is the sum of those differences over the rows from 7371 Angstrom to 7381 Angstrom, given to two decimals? 0.20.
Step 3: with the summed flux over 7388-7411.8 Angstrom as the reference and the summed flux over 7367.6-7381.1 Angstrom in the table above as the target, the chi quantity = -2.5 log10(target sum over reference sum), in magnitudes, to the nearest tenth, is 0.6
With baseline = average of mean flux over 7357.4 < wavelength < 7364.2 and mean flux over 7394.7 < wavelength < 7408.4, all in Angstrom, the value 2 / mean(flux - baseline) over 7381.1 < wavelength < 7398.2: -21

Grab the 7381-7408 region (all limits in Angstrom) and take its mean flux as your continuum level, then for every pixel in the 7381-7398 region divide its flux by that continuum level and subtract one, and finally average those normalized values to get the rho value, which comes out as -0.020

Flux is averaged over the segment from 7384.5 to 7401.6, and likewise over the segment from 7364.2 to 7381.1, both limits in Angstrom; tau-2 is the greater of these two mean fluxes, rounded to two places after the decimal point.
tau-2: 3.28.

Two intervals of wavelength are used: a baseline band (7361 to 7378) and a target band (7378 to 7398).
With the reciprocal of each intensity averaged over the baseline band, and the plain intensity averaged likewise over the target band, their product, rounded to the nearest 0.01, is 0.99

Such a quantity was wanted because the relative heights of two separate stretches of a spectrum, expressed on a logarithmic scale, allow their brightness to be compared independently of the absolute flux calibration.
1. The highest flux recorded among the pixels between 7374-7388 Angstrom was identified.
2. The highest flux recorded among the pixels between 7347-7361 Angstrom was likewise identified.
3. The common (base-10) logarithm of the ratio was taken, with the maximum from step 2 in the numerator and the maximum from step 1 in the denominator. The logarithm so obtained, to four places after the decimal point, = -0.0208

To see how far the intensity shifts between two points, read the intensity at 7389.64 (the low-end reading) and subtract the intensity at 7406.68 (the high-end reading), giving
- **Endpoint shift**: -0.44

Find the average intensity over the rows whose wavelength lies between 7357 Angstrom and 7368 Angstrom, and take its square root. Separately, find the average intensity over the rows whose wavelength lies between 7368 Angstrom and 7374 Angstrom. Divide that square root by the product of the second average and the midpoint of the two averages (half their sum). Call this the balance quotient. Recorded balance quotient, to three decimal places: 0.175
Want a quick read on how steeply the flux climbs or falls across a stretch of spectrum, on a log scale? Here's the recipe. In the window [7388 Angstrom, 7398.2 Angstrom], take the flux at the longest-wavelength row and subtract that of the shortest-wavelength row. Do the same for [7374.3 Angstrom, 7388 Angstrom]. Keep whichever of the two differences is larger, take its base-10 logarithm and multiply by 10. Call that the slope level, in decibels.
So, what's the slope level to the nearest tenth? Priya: -2.2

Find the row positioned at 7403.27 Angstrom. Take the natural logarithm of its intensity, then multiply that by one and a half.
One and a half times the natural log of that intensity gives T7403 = 1.801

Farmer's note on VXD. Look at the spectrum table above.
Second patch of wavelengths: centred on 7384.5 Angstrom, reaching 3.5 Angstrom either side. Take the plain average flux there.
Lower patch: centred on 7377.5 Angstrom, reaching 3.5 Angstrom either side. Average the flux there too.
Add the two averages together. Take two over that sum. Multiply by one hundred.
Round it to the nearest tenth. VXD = 30.8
